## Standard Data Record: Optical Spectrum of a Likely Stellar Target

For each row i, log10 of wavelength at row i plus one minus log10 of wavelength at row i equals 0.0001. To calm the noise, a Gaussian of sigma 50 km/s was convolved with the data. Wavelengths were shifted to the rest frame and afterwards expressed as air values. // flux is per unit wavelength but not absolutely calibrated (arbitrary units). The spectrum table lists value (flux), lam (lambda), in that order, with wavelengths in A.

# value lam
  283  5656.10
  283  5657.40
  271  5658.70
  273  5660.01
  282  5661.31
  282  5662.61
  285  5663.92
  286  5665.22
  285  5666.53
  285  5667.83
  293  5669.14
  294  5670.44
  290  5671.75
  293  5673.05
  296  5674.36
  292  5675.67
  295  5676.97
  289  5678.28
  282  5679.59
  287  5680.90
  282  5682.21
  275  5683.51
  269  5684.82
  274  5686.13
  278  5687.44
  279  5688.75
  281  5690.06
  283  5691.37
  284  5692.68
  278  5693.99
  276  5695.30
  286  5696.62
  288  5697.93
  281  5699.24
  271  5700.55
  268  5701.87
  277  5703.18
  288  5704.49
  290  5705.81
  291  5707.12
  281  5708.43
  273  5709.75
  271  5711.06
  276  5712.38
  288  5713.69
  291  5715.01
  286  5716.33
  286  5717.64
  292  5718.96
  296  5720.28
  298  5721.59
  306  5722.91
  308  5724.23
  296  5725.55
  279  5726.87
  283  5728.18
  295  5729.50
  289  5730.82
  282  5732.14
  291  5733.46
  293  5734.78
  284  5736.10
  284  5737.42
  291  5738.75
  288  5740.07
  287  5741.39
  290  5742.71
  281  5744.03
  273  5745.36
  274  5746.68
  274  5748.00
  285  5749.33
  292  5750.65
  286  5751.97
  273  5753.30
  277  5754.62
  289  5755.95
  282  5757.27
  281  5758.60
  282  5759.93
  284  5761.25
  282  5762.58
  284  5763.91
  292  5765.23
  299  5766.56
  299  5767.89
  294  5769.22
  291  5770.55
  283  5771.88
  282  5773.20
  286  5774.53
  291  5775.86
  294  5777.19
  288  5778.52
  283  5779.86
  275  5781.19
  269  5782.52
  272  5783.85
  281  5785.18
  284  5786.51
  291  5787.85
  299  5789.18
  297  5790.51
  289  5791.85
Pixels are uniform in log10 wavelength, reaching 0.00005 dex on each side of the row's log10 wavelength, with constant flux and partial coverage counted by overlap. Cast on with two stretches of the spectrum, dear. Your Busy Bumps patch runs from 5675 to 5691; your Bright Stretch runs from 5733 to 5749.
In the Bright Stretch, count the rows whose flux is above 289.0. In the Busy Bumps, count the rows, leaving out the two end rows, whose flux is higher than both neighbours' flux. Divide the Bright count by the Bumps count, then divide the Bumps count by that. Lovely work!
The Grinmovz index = 1.0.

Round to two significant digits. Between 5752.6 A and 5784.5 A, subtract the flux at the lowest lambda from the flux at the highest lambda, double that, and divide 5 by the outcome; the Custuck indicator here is -2.5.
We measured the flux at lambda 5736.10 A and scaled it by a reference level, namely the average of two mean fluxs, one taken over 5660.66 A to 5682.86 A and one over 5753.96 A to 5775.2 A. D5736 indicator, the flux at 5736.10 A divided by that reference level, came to 0.99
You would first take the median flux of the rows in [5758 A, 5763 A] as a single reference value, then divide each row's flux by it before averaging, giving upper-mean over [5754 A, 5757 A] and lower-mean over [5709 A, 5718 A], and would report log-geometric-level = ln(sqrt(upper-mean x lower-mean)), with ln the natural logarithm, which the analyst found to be 0.001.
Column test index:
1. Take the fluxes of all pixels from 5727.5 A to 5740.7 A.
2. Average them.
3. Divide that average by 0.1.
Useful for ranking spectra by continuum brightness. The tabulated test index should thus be 2880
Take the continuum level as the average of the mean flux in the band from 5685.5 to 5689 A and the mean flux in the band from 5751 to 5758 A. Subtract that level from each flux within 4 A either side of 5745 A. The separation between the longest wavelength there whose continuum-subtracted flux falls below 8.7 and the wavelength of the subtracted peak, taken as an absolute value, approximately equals 5.3 A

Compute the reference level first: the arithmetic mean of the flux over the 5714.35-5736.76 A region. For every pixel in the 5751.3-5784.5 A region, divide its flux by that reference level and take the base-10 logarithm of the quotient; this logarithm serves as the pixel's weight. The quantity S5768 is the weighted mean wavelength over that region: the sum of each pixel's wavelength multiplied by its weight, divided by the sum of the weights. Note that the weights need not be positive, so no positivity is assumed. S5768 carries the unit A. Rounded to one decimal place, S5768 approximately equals 5768.7 A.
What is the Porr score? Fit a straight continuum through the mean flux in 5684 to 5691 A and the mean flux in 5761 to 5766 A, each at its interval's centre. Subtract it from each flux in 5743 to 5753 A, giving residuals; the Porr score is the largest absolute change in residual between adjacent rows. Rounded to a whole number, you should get 11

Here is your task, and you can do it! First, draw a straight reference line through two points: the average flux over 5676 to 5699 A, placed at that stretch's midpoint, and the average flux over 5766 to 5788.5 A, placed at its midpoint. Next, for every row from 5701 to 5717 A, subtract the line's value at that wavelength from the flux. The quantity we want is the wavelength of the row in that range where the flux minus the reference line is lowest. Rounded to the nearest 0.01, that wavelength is 5701.87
